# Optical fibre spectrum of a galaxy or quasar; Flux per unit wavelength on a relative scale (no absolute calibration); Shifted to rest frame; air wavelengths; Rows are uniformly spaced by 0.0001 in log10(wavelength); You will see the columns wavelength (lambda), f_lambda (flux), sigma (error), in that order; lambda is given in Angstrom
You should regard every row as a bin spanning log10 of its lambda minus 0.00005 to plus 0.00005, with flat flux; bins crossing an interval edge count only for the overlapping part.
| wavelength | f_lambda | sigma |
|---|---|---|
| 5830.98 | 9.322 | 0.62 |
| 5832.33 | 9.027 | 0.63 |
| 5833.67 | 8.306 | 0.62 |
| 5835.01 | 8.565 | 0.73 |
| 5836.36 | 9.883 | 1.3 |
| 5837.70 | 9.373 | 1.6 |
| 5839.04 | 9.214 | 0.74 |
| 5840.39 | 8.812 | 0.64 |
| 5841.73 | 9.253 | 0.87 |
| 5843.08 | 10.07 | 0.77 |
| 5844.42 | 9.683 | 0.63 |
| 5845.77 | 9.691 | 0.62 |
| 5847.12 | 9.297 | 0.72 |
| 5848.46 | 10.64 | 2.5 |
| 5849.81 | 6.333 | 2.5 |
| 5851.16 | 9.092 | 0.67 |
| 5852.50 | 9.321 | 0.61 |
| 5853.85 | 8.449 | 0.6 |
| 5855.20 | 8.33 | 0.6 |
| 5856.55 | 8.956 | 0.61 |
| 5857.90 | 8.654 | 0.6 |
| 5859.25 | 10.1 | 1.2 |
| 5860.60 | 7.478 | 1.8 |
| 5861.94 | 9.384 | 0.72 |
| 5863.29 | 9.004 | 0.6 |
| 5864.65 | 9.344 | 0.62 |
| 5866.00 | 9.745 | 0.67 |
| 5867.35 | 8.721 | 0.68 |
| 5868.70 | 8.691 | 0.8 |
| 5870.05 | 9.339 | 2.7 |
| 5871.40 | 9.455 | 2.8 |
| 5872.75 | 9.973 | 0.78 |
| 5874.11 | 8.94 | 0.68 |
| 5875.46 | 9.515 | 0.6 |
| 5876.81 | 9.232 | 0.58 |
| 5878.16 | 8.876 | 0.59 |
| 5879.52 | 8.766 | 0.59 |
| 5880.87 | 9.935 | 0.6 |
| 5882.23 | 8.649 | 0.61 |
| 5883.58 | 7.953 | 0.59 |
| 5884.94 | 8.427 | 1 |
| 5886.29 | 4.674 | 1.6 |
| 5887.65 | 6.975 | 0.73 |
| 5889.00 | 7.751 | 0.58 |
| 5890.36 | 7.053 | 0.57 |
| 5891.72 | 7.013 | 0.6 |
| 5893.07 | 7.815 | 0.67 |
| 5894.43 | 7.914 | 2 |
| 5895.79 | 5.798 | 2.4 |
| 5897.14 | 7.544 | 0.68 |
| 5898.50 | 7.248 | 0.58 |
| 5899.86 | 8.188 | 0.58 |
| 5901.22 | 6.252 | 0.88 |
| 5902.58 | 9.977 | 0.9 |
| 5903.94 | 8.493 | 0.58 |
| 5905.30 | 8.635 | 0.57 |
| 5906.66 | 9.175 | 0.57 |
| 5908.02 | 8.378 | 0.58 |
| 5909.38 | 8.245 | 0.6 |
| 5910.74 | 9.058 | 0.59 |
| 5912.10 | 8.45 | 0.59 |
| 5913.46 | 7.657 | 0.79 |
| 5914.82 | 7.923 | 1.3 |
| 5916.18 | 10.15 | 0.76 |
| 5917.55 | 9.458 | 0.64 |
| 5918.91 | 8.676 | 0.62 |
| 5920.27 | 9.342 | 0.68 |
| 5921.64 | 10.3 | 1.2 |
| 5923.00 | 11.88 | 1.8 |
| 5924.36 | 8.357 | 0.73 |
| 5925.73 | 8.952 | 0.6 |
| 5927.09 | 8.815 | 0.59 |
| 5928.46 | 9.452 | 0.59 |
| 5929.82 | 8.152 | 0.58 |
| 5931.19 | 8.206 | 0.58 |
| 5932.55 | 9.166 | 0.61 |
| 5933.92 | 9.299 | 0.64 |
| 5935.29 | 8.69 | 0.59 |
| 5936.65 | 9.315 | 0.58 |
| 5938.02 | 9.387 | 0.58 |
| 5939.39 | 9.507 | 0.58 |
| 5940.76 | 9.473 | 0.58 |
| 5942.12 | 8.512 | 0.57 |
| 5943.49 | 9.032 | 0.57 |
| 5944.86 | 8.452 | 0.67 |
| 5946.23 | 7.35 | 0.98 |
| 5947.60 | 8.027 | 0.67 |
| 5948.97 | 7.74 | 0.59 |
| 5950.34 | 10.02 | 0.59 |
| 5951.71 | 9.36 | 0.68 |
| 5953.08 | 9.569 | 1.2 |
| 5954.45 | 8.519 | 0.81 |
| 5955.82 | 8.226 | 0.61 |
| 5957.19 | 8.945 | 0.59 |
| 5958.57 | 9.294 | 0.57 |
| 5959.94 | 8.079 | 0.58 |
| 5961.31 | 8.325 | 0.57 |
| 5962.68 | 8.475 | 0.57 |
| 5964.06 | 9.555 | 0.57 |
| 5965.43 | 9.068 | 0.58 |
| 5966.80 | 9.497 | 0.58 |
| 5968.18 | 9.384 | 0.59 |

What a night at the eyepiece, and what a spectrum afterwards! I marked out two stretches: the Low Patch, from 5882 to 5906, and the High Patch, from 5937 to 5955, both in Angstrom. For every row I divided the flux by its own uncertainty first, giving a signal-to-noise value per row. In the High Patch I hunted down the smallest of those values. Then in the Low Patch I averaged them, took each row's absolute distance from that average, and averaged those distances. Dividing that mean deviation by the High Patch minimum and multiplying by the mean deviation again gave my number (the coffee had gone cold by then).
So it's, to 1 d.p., 1.4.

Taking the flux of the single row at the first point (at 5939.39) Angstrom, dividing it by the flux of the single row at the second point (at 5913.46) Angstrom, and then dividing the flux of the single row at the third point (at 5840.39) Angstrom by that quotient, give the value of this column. 7.1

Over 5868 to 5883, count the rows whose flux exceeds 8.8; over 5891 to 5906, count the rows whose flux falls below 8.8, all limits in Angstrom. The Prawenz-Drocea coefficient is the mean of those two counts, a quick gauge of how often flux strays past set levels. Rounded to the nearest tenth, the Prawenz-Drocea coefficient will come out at 9.0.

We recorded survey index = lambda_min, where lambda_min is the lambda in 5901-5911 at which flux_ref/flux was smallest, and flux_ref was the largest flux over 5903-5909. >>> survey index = 5902.58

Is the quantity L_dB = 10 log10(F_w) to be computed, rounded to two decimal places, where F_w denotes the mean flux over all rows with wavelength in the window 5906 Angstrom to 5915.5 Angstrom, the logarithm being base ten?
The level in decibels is 9.25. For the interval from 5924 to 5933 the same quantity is 9.41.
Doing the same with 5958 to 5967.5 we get 9.49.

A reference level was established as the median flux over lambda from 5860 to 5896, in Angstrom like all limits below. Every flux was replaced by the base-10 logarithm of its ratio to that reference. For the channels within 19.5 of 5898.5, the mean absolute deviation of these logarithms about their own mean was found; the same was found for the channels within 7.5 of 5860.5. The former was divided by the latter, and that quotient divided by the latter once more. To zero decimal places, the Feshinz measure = 71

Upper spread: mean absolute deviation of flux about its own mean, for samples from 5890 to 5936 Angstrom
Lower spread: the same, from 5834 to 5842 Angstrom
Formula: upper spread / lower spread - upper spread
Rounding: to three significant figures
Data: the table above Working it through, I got 1.76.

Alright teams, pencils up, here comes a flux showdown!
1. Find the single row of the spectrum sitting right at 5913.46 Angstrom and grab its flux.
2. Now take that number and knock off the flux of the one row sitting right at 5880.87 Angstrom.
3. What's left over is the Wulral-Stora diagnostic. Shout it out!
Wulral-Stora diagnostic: -2.3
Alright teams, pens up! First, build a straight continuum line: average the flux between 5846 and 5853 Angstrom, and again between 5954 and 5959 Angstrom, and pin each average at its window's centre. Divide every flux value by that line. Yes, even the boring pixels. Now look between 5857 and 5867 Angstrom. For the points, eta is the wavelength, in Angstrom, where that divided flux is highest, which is 5859.25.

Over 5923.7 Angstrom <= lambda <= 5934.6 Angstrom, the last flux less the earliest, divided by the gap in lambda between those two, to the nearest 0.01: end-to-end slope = 0.10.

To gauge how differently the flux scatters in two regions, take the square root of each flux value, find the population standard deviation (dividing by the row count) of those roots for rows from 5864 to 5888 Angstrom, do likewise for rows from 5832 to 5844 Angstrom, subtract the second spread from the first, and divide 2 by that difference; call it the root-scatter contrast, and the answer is 15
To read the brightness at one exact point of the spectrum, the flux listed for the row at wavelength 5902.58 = 9.977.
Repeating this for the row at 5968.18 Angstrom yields 9.384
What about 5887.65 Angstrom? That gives 6.975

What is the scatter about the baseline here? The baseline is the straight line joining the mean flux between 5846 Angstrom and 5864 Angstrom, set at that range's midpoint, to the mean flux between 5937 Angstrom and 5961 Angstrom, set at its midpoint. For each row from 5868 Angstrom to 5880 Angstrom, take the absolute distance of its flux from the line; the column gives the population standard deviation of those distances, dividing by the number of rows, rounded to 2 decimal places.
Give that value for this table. 0.34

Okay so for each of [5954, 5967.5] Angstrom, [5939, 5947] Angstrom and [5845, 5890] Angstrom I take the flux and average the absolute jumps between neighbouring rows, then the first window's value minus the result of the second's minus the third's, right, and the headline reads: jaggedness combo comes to 0.95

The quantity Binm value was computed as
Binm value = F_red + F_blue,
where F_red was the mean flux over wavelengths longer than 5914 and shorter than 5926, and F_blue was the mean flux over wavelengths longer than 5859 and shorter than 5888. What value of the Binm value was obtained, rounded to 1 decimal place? 18.2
